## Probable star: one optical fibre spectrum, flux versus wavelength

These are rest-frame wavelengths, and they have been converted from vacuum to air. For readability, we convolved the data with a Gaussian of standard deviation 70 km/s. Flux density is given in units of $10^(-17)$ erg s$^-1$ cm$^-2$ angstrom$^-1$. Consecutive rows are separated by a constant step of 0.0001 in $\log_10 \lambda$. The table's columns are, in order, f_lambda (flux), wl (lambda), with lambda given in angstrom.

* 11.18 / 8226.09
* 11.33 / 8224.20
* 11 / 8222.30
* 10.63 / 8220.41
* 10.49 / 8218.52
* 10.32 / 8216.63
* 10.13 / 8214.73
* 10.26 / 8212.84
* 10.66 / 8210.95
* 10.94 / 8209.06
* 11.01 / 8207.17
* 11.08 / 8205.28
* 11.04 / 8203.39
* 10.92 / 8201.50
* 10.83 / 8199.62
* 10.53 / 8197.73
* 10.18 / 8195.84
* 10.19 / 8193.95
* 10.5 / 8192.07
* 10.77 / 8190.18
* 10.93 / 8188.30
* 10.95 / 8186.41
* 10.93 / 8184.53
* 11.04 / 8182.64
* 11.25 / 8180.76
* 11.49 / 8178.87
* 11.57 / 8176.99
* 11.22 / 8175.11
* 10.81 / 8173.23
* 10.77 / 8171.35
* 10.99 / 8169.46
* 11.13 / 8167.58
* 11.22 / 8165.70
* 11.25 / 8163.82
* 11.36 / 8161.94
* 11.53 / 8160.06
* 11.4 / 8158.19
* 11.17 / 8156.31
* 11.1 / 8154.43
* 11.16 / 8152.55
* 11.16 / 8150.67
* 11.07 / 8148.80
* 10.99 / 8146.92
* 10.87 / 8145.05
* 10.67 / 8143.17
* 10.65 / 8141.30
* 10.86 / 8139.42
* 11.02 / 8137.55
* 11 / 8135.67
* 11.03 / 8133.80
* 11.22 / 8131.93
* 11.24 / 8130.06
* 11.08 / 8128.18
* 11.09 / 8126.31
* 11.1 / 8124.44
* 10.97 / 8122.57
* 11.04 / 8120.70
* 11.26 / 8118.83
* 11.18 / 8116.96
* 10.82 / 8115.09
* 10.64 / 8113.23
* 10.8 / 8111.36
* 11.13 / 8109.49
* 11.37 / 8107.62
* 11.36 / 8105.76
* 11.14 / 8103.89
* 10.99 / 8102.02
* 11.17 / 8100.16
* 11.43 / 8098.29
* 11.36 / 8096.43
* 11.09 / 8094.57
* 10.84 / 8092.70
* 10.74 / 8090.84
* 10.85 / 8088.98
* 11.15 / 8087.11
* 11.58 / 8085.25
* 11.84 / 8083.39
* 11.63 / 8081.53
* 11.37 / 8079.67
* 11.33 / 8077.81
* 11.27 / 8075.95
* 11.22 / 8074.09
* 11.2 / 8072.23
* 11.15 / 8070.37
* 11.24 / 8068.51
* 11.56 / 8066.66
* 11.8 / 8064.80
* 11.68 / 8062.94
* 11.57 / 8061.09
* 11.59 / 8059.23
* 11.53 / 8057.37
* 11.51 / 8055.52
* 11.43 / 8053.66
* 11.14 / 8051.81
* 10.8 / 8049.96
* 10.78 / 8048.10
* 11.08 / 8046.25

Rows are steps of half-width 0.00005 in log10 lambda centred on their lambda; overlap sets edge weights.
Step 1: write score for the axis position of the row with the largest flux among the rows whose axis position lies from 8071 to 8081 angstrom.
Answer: 8079.67 angstrom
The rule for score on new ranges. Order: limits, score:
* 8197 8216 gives 8205.28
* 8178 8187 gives 8178.87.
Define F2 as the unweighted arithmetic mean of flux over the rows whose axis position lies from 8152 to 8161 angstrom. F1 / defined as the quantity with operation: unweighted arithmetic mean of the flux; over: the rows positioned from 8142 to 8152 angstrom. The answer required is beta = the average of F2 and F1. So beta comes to 11.1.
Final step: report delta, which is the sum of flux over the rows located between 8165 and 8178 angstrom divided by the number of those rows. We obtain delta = 11.1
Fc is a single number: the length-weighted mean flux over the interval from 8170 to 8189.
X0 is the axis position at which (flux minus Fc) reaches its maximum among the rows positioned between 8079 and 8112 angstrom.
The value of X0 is 8083.39 angstrom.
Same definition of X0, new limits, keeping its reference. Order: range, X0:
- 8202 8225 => 8224.20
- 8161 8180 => 8176.99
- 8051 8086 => 8083.39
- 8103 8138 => 8107.62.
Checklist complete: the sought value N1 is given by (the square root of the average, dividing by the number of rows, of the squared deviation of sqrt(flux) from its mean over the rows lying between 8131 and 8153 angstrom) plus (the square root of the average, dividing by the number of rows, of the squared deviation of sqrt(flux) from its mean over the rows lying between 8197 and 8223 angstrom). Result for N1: 0.073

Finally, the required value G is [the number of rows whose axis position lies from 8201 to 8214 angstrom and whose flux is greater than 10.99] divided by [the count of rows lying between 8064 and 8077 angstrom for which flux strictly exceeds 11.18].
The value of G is 0.5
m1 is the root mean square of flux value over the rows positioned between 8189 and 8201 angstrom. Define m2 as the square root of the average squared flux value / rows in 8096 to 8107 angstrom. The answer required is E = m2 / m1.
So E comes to 1.07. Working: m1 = 10.5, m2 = 11.2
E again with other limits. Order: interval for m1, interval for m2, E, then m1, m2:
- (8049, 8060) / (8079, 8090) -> 1.01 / 11.3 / 11.4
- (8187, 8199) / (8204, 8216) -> 1.02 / 10.5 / 10.7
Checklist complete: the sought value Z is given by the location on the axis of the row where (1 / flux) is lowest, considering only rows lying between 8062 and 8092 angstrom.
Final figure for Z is 8083.39 angstrom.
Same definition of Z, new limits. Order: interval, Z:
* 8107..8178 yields 8176.99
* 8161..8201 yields 8176.99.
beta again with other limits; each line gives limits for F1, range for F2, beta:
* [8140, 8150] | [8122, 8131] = 11.0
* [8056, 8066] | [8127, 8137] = 11.4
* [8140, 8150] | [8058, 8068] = 11.2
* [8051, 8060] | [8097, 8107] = 11.3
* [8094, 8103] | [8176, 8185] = 11.2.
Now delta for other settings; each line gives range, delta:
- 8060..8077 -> 11.4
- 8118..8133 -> 11.1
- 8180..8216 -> 10.7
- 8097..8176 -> 11.1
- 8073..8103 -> 11.2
